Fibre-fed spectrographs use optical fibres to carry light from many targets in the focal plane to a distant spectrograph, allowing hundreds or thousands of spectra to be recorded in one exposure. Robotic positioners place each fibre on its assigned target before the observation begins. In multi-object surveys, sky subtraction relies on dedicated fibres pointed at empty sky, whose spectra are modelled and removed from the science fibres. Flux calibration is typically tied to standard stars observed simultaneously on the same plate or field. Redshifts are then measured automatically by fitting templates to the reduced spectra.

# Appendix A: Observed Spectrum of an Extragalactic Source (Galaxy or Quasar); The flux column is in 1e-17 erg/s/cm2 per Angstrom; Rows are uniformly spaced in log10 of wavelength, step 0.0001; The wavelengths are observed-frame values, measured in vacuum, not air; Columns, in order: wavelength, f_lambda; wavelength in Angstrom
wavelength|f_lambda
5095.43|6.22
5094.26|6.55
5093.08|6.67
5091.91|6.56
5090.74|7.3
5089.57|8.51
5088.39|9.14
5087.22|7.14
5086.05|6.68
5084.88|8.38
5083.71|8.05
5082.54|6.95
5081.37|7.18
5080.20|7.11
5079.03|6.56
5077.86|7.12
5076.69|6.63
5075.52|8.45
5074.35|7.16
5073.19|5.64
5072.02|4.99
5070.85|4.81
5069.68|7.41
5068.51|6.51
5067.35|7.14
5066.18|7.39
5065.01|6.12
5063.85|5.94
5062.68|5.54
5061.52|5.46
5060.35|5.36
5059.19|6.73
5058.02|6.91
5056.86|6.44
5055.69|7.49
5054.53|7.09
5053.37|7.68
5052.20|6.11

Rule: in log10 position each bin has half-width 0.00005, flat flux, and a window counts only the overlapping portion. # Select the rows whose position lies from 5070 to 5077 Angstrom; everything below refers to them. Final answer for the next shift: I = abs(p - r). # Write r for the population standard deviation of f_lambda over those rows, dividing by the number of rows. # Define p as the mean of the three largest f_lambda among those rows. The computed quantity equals 6.1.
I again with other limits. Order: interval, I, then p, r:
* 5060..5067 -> 5.8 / 6.48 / 0.7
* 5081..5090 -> 7.8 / 8.68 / 0.8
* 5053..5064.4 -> 6.6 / 7.42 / 0.8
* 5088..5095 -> 7.3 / 8.32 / 1.0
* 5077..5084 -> 7.0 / 7.45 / 0.4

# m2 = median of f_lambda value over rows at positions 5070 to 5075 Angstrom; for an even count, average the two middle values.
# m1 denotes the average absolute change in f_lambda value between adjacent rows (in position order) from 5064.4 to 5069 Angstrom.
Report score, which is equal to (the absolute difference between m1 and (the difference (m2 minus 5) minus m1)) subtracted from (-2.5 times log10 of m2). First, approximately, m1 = 0.7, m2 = 5.3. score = -2.9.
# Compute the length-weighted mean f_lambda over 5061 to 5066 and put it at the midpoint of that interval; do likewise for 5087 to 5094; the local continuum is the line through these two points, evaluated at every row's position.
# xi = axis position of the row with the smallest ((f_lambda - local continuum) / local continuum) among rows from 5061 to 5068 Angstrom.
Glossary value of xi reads 5061.52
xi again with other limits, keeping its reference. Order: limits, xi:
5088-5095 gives 5094.26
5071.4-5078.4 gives 5072.02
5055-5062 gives 5060.35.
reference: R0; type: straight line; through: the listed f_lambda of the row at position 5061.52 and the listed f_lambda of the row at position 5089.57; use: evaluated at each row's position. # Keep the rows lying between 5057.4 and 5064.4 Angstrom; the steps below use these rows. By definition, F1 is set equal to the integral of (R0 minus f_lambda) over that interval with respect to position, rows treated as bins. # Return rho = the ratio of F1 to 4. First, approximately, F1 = -4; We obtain -1.1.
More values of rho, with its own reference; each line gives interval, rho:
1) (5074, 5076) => -0.5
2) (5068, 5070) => -0.3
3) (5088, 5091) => 0.1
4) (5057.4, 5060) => -1.0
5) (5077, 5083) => 0.7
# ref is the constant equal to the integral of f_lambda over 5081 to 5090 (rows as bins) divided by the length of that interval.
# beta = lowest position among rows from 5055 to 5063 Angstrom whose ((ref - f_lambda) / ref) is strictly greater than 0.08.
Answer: 5056.86 Angstrom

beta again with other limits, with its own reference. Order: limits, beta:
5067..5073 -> 5068.51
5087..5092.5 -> 5091.91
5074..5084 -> 5076.69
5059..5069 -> 5059.19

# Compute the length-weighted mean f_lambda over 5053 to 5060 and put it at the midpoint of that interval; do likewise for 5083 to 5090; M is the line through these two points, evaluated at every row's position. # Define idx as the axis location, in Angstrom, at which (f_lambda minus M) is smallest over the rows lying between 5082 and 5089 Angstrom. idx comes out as 5086.05 Angstrom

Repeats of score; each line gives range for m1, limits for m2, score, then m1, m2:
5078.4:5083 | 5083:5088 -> -4.2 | 0.3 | 7.6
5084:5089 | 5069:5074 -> -4.3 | 1.4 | 5.3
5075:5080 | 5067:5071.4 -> -2.2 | 1.0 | 6.8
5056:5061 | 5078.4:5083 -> -2.8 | 0.7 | 7.0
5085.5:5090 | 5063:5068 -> -2.5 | 1.0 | 6.6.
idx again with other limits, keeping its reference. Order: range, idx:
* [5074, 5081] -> 5079.03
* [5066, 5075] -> 5070.85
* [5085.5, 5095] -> 5094.26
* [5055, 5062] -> 5060.35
